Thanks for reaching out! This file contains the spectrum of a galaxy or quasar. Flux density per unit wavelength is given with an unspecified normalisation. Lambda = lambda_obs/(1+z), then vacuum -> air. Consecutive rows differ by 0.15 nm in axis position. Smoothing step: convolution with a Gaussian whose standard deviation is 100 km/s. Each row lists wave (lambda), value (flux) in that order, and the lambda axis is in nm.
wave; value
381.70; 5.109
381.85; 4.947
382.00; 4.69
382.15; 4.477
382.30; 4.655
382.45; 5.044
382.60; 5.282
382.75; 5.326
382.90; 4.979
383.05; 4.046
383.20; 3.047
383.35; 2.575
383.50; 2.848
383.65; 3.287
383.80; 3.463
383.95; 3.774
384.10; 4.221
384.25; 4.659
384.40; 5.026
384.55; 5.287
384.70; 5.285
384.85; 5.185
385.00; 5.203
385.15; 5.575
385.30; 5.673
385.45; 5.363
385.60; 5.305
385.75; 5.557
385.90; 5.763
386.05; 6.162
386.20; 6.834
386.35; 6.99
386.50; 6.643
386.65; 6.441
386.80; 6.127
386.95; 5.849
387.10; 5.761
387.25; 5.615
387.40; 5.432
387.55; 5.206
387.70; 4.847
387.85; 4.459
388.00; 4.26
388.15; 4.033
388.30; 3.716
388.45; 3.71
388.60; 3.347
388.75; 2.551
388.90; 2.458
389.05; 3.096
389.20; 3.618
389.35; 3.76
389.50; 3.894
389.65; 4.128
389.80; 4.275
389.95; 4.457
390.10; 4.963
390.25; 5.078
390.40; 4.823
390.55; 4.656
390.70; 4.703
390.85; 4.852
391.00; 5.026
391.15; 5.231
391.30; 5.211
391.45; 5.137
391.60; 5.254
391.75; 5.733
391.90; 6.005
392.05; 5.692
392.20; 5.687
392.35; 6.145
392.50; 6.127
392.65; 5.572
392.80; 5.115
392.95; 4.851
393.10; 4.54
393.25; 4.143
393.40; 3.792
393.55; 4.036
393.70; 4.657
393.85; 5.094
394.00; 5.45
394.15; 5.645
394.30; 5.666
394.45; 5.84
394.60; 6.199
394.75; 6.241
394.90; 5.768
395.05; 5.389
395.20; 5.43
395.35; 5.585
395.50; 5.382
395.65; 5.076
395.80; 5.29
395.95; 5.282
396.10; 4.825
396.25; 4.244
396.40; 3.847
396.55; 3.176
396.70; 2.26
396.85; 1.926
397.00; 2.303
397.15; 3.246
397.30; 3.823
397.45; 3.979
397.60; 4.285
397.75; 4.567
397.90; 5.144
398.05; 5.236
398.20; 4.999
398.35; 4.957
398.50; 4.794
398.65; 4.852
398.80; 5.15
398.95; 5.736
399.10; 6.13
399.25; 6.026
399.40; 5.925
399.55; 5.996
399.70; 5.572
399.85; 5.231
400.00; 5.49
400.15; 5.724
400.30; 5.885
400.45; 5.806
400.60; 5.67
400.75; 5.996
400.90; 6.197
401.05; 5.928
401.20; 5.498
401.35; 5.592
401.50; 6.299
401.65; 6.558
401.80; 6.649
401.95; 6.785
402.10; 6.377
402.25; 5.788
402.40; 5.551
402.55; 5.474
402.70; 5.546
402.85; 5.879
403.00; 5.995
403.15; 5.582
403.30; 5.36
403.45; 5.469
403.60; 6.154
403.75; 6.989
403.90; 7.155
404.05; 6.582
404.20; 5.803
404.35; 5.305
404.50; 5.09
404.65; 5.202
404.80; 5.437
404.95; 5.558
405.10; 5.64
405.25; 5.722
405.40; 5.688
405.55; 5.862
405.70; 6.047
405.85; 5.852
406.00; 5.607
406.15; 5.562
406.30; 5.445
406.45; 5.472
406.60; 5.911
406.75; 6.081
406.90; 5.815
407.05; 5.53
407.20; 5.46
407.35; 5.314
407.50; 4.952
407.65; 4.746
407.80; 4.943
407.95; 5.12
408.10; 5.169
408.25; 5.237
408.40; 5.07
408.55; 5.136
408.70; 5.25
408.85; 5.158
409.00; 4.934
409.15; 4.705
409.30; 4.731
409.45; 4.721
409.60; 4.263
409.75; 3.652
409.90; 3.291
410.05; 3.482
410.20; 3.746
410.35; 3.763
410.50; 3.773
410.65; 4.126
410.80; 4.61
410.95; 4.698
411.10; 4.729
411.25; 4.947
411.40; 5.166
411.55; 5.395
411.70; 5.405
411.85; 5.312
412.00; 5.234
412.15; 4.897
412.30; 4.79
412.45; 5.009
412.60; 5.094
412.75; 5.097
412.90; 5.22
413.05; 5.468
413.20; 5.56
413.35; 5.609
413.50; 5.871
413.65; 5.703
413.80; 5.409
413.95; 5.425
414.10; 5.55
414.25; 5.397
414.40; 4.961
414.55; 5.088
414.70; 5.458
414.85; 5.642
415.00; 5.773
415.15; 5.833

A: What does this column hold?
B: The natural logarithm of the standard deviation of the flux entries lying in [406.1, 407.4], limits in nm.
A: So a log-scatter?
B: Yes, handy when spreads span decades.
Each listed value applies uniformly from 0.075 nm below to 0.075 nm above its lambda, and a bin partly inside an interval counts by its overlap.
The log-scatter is -1.4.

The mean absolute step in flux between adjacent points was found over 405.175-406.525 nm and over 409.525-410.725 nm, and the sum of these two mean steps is 0.39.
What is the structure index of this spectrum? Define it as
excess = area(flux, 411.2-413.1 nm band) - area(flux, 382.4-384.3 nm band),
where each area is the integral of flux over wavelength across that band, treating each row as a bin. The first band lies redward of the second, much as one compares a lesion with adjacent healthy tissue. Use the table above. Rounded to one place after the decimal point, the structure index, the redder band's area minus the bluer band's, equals 2.2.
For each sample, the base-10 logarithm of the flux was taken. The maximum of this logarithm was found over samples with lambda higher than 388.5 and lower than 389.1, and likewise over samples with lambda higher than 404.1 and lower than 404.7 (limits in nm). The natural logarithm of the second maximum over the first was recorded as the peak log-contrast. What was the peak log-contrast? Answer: 0.38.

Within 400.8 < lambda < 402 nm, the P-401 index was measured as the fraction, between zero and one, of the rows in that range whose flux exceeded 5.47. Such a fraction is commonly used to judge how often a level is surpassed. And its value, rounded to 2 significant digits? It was 1.0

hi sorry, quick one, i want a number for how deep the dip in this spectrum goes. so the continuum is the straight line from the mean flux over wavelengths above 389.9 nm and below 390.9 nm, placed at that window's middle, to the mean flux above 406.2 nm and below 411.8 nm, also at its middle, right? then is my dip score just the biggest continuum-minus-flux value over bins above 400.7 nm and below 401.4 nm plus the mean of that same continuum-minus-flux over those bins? -1.7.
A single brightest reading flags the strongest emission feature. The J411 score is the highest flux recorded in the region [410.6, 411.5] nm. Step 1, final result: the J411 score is 5.166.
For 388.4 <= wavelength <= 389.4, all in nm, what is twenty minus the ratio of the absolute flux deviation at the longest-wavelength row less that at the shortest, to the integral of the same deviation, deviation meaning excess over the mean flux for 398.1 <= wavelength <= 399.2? 20.0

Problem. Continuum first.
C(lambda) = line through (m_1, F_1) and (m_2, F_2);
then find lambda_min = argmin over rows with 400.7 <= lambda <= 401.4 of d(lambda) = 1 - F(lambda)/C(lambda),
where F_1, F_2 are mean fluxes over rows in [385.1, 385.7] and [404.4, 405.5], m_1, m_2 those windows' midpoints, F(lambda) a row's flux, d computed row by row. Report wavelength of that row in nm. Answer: 400.90 nm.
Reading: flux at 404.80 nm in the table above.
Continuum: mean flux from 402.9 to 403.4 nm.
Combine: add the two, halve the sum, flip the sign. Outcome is -5.54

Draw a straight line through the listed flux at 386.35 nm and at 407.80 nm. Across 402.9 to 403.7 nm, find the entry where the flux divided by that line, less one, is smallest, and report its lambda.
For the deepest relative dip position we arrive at 403.30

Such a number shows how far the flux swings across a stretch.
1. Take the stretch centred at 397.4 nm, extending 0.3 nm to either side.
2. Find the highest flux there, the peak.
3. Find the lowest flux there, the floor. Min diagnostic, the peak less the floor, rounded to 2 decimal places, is 1.04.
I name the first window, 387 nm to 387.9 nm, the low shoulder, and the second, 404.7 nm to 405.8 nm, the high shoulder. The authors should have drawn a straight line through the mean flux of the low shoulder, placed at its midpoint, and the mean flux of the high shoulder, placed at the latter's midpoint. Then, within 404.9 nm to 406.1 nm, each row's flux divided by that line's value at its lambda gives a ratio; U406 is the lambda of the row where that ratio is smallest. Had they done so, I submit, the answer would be 404.95 nm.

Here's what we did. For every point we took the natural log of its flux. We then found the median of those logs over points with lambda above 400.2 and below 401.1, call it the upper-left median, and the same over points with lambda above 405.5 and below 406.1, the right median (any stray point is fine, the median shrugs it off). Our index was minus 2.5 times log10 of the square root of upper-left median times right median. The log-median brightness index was -0.62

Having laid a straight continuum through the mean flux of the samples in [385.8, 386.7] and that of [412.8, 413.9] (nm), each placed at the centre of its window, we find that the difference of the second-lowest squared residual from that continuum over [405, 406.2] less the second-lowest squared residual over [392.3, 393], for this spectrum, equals 0.0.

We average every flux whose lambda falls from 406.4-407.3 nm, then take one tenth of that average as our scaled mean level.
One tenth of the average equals 0.57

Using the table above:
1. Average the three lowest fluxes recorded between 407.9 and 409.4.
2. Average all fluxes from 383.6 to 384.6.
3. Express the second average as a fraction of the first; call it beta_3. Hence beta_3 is 0.9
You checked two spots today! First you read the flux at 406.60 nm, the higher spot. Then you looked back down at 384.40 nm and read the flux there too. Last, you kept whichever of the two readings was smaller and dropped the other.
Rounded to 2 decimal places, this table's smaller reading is 5.03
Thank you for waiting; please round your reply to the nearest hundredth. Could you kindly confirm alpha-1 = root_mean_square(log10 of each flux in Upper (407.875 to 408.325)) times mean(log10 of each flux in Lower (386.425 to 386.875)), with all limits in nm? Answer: 0.58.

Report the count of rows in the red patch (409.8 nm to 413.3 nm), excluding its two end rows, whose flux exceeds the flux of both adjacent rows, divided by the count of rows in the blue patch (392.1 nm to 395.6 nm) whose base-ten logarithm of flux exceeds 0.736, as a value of 0.08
